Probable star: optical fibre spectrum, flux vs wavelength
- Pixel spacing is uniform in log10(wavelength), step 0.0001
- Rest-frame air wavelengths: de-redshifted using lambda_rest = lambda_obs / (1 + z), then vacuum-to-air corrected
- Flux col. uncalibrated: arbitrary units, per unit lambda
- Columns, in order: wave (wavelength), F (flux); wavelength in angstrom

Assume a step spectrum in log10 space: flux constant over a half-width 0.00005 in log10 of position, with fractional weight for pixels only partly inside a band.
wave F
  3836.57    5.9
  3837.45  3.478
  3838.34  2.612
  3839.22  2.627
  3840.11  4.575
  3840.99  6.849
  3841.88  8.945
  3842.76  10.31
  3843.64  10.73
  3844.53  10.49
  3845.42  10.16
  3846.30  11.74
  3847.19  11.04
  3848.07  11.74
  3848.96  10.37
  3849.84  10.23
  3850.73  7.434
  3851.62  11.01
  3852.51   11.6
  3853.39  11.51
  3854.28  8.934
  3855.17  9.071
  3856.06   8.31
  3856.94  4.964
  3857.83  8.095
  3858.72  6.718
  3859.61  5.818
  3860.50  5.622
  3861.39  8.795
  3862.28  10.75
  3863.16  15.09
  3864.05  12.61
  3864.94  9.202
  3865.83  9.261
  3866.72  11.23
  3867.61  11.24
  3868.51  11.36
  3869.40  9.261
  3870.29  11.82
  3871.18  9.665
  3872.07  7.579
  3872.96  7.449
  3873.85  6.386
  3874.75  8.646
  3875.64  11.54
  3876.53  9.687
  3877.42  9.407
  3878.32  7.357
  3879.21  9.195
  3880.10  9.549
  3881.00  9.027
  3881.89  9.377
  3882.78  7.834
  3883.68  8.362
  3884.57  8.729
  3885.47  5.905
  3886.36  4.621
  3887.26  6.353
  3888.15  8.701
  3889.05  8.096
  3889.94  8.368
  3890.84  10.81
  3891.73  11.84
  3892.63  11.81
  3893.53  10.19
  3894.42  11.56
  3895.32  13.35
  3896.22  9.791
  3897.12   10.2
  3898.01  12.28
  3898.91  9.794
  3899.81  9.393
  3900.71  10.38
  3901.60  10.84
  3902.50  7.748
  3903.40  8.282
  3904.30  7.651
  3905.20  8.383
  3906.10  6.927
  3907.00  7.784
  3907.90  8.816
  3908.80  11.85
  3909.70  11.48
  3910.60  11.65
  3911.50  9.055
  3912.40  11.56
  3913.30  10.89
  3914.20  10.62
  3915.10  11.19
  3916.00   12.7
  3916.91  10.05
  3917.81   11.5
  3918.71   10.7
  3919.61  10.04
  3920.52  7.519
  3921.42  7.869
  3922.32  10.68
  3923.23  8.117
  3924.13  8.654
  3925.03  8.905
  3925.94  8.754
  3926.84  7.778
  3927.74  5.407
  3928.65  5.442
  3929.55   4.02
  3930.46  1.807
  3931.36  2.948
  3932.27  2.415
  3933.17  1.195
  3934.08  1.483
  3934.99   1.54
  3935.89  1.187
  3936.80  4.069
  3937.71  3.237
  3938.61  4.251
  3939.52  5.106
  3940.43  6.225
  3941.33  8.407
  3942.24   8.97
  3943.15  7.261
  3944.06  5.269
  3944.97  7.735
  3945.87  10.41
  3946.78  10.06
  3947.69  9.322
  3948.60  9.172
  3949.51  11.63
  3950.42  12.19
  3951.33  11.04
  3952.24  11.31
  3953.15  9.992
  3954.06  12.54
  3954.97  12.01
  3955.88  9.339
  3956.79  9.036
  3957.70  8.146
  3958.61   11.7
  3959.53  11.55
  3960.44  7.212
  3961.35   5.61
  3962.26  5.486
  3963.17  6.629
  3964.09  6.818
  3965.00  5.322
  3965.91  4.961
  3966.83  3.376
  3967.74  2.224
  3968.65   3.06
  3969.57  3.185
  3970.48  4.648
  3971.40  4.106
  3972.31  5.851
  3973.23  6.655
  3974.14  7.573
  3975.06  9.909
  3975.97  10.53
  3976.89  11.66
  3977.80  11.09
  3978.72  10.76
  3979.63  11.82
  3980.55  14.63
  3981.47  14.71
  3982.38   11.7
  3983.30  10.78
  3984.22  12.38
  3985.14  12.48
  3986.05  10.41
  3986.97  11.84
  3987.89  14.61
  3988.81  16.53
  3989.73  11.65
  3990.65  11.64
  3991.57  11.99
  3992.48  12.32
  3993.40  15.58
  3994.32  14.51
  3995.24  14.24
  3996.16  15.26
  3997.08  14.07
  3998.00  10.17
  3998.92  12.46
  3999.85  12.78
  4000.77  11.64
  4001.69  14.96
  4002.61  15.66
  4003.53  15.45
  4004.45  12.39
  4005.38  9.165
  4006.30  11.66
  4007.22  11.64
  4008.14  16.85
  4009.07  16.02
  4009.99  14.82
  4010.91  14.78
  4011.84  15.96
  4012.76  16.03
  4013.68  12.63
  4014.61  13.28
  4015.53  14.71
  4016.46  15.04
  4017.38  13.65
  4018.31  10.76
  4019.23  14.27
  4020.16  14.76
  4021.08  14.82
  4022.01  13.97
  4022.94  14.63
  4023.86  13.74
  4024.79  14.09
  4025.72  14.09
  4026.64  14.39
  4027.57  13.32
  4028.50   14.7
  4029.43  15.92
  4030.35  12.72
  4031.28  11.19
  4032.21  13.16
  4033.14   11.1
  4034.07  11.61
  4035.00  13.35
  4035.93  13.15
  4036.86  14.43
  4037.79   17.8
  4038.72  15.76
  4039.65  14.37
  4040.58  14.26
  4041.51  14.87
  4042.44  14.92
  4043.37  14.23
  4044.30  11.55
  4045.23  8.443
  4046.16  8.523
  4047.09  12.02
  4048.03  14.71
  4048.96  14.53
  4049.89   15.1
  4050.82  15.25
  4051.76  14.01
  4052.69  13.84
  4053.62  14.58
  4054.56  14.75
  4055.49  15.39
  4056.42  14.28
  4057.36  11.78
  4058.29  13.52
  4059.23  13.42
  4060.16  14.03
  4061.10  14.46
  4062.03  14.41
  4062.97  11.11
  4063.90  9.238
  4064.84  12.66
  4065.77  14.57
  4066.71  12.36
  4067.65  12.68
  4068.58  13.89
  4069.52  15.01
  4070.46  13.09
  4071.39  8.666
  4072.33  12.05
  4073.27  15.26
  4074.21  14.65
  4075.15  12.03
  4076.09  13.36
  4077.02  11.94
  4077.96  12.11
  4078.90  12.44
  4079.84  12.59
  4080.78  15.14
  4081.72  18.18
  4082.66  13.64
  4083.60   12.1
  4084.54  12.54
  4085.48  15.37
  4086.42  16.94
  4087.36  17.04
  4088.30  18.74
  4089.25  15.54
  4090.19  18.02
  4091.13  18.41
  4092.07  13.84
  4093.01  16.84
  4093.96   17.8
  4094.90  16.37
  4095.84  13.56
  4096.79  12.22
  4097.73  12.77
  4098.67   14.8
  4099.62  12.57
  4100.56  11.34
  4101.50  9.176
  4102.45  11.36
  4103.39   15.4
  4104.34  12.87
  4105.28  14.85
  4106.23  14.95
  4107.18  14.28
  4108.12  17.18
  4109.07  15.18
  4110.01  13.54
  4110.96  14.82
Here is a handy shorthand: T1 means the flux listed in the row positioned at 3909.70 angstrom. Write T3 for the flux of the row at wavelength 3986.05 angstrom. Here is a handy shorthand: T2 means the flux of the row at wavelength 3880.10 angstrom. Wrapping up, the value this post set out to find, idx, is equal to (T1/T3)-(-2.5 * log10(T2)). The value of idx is 3.55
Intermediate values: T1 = 11.48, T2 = 9.549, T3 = 10.41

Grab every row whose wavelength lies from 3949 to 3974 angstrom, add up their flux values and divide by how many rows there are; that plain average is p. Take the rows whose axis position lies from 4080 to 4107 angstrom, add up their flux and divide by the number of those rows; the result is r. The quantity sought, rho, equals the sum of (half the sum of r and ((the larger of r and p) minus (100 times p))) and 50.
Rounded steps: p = 7.6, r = 14.7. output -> -316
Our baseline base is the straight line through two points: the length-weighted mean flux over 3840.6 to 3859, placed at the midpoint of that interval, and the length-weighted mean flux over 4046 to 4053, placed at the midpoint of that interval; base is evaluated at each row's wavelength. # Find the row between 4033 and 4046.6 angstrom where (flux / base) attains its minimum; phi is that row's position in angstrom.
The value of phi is 4045.23 angstrom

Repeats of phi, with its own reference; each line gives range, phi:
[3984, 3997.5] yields 3986.05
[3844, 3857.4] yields 3856.94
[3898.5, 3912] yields 3906.10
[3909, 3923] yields 3920.52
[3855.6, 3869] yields 3856.94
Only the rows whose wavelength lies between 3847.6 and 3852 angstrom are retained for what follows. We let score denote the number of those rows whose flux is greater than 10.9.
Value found 2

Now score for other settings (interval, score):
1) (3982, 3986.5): 3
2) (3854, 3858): 0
